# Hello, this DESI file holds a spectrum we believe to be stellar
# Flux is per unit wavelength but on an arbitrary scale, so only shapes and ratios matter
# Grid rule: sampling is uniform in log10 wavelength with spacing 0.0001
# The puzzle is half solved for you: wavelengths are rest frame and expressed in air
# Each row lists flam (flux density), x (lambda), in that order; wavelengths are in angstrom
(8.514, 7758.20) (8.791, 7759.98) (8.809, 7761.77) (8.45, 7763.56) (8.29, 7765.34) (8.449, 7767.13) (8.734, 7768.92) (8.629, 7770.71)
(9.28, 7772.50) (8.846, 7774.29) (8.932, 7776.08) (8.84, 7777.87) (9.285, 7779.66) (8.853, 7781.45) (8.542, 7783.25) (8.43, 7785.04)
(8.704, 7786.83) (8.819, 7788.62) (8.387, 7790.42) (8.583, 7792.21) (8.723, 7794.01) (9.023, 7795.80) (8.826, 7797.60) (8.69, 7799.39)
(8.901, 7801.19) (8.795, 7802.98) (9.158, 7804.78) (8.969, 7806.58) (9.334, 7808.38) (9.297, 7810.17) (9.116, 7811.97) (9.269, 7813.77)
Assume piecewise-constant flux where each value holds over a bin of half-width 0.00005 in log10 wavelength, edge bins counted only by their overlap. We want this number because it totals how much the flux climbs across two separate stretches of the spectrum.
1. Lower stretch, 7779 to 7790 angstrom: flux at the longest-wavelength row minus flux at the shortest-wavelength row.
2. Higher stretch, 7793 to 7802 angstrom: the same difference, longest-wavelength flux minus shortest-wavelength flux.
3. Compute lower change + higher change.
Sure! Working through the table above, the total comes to -0.3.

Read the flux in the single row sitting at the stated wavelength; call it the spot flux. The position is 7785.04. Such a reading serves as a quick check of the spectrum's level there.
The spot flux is 8.43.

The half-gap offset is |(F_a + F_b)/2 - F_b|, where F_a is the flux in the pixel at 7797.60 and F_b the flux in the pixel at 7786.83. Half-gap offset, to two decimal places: 0.06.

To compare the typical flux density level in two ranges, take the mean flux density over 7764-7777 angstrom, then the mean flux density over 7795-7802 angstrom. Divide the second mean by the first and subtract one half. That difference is 0.51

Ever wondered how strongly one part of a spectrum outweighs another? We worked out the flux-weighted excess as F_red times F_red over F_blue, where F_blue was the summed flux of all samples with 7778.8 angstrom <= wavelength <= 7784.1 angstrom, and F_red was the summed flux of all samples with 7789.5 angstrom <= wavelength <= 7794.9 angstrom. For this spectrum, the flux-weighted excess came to 24.7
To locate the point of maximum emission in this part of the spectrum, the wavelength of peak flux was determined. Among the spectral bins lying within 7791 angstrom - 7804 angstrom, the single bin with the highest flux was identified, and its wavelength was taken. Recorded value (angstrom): 7795.80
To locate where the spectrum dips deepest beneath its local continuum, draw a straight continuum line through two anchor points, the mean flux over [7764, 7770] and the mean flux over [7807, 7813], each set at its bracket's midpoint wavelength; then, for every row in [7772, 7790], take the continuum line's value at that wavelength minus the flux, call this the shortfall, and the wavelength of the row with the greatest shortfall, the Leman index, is 7785.04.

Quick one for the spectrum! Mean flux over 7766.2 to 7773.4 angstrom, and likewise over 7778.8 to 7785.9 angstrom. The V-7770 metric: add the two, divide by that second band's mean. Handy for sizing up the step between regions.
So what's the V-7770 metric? 1.999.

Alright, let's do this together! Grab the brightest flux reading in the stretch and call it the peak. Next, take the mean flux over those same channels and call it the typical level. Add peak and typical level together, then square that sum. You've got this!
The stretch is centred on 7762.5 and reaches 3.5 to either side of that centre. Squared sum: 303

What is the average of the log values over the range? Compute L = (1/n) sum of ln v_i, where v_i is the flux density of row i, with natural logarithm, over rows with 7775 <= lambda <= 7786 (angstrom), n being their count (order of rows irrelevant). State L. 2.176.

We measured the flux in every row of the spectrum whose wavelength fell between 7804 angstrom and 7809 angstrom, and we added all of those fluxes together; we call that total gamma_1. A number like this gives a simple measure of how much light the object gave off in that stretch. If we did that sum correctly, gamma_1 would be 27.46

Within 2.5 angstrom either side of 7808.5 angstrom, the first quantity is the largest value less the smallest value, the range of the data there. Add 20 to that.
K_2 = 20.4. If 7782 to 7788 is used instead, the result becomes 20.3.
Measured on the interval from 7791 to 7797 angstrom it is 20.4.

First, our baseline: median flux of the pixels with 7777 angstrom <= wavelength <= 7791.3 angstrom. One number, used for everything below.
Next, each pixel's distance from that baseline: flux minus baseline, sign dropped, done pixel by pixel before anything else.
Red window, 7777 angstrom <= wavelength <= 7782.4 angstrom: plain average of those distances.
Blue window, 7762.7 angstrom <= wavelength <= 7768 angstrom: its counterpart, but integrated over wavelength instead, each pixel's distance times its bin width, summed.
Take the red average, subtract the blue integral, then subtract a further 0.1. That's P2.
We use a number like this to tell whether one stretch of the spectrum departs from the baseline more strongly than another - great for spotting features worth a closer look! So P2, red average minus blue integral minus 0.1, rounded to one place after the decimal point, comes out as -1.8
